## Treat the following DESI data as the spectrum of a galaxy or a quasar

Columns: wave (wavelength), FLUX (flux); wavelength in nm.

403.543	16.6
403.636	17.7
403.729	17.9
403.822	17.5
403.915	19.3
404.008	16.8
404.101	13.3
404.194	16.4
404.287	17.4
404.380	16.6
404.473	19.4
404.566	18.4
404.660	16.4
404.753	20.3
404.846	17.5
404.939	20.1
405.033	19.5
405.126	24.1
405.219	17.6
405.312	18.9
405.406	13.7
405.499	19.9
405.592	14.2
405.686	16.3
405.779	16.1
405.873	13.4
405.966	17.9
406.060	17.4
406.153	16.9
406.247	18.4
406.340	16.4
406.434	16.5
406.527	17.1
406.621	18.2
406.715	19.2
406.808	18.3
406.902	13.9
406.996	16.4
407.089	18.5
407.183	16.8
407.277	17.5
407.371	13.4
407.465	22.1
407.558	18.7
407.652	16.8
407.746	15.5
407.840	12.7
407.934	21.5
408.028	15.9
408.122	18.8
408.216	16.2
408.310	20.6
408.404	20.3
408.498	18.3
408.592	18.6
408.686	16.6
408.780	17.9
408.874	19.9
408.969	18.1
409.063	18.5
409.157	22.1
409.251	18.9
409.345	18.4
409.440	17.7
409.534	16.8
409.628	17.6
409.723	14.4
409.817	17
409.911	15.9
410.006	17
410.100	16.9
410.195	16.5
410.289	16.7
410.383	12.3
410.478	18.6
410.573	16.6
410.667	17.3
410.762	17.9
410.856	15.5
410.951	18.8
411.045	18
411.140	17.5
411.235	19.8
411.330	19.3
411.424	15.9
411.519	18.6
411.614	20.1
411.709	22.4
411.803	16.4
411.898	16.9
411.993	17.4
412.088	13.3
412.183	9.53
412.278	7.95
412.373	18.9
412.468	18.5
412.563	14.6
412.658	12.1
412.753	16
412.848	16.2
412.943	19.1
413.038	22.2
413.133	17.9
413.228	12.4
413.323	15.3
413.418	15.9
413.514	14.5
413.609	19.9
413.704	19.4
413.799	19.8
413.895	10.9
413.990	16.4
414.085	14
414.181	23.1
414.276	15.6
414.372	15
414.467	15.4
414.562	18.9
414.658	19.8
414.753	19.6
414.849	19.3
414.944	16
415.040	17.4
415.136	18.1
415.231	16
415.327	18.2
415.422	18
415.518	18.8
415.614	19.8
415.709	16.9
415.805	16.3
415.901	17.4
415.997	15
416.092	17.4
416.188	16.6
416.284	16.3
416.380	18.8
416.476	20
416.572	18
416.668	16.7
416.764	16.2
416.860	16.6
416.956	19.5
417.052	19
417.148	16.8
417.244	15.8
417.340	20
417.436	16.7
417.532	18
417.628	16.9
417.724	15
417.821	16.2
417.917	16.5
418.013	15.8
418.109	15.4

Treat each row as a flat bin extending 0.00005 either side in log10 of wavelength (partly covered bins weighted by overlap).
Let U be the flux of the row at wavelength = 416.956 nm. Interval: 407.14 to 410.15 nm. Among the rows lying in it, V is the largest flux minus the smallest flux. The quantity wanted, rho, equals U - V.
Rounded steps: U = 19.5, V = 9.4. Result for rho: 10.1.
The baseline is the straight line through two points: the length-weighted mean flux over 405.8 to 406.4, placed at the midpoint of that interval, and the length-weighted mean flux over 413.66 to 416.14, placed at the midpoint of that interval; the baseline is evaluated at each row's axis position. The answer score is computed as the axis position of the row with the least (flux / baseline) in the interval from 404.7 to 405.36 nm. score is 404.846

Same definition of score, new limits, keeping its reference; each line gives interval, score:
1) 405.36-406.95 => 405.873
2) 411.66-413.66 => 412.278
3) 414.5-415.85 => 415.231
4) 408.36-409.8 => 409.723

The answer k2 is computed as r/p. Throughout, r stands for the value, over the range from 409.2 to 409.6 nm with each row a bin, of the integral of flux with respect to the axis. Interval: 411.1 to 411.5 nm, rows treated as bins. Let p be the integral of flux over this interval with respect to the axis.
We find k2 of 0.99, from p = 7.27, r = 7.20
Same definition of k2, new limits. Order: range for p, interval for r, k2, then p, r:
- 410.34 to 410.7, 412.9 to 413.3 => 1.22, 5.83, 7.10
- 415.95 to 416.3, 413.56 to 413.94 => 1.16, 5.72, 6.66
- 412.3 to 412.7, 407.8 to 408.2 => 1.11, 6.22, 6.89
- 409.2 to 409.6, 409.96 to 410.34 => 0.89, 7.20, 6.37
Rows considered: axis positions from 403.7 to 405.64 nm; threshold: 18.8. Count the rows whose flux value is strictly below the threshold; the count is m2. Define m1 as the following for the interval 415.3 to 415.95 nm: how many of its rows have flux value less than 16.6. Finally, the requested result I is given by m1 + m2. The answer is 14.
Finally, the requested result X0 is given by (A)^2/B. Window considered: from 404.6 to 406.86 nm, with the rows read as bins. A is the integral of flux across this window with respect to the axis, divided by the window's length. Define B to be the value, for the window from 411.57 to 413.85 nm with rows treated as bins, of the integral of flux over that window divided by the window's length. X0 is 18.9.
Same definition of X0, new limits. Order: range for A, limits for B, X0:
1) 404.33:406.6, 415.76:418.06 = 18.1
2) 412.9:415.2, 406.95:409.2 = 16.7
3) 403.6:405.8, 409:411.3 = 18.1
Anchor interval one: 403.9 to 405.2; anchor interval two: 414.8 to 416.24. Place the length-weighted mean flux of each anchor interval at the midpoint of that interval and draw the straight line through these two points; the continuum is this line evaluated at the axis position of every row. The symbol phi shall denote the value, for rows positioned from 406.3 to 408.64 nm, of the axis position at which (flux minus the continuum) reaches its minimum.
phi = 407.840 nm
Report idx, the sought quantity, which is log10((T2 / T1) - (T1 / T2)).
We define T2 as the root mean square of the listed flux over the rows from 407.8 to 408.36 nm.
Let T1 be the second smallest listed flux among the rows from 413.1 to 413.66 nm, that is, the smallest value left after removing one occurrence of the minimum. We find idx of -0.38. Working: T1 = 14.5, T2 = 17.9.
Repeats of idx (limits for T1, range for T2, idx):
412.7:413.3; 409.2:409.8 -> -0.79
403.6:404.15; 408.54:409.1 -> -0.77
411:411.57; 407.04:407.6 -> -1.23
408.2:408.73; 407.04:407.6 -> -0.78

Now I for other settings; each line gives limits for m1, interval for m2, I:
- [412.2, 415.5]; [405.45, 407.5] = 36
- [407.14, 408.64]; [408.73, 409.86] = 14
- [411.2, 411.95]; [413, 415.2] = 16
